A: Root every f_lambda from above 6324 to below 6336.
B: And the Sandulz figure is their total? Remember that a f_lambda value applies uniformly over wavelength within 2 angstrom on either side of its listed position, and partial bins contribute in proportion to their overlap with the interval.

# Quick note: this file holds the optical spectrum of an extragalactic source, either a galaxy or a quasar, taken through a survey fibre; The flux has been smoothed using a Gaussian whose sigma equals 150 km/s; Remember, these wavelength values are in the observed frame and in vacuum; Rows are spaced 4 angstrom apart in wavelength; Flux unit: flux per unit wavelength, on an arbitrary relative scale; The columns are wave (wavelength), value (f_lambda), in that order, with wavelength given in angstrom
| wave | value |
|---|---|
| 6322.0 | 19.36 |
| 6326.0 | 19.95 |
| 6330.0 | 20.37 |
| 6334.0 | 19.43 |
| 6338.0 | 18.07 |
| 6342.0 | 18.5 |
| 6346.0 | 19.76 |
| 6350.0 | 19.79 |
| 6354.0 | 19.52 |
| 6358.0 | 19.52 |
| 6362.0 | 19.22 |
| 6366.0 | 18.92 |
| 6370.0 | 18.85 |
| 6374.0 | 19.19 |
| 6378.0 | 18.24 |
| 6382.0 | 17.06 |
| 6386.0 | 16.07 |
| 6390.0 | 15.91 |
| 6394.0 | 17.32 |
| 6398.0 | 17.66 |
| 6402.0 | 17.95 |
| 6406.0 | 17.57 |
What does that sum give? 13.4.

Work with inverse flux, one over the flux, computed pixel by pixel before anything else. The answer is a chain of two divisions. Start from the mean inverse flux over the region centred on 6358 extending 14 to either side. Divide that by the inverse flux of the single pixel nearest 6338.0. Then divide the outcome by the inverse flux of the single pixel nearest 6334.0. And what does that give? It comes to 18.1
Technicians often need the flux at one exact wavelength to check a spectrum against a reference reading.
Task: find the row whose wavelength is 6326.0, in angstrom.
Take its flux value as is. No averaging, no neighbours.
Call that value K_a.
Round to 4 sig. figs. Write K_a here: 19.95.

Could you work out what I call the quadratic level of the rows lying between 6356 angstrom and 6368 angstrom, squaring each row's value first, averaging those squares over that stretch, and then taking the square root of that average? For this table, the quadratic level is 19.2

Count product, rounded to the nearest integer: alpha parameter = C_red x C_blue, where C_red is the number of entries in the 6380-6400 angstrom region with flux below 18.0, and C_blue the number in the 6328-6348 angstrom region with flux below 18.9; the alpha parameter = 10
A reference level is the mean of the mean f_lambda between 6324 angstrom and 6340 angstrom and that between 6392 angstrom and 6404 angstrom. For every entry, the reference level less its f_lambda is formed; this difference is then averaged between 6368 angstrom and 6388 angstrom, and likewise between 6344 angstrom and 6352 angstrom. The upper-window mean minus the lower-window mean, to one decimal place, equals 1.9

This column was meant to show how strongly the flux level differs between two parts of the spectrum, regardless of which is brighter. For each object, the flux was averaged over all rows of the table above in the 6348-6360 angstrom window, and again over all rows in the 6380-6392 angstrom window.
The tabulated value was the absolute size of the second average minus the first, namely 3.3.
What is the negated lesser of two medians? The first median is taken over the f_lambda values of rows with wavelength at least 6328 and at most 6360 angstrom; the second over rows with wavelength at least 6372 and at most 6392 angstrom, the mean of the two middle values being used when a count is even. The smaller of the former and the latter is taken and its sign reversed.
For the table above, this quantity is -17.1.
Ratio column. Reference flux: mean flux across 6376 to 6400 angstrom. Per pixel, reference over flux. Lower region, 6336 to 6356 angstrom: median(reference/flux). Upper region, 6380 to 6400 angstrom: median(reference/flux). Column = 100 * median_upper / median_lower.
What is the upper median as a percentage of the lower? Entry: 114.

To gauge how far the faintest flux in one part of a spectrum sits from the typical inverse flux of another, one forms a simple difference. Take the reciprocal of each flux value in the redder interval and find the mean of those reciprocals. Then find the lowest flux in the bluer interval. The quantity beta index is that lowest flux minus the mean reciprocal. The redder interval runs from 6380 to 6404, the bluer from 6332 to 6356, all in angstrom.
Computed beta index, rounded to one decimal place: 18.0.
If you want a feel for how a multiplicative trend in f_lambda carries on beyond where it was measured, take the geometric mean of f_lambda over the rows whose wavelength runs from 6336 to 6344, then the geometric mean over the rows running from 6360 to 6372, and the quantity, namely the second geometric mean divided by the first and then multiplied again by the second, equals 20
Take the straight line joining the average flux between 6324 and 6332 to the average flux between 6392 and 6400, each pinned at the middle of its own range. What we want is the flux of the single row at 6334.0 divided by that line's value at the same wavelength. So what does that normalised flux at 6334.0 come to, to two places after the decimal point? 0.98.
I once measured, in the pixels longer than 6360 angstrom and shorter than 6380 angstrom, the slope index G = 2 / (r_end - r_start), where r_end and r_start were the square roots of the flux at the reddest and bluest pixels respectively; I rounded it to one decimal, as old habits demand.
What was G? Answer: -17.7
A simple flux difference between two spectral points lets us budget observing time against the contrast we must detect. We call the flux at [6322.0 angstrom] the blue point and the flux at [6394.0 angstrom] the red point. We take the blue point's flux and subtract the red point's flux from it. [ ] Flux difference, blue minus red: 2.0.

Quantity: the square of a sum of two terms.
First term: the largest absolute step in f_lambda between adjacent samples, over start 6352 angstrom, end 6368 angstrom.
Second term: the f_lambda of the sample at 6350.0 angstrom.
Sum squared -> 404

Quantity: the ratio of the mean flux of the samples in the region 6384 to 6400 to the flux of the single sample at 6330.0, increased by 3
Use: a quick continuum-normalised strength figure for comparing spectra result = 3.82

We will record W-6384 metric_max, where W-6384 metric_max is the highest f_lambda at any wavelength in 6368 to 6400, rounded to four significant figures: 19.19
